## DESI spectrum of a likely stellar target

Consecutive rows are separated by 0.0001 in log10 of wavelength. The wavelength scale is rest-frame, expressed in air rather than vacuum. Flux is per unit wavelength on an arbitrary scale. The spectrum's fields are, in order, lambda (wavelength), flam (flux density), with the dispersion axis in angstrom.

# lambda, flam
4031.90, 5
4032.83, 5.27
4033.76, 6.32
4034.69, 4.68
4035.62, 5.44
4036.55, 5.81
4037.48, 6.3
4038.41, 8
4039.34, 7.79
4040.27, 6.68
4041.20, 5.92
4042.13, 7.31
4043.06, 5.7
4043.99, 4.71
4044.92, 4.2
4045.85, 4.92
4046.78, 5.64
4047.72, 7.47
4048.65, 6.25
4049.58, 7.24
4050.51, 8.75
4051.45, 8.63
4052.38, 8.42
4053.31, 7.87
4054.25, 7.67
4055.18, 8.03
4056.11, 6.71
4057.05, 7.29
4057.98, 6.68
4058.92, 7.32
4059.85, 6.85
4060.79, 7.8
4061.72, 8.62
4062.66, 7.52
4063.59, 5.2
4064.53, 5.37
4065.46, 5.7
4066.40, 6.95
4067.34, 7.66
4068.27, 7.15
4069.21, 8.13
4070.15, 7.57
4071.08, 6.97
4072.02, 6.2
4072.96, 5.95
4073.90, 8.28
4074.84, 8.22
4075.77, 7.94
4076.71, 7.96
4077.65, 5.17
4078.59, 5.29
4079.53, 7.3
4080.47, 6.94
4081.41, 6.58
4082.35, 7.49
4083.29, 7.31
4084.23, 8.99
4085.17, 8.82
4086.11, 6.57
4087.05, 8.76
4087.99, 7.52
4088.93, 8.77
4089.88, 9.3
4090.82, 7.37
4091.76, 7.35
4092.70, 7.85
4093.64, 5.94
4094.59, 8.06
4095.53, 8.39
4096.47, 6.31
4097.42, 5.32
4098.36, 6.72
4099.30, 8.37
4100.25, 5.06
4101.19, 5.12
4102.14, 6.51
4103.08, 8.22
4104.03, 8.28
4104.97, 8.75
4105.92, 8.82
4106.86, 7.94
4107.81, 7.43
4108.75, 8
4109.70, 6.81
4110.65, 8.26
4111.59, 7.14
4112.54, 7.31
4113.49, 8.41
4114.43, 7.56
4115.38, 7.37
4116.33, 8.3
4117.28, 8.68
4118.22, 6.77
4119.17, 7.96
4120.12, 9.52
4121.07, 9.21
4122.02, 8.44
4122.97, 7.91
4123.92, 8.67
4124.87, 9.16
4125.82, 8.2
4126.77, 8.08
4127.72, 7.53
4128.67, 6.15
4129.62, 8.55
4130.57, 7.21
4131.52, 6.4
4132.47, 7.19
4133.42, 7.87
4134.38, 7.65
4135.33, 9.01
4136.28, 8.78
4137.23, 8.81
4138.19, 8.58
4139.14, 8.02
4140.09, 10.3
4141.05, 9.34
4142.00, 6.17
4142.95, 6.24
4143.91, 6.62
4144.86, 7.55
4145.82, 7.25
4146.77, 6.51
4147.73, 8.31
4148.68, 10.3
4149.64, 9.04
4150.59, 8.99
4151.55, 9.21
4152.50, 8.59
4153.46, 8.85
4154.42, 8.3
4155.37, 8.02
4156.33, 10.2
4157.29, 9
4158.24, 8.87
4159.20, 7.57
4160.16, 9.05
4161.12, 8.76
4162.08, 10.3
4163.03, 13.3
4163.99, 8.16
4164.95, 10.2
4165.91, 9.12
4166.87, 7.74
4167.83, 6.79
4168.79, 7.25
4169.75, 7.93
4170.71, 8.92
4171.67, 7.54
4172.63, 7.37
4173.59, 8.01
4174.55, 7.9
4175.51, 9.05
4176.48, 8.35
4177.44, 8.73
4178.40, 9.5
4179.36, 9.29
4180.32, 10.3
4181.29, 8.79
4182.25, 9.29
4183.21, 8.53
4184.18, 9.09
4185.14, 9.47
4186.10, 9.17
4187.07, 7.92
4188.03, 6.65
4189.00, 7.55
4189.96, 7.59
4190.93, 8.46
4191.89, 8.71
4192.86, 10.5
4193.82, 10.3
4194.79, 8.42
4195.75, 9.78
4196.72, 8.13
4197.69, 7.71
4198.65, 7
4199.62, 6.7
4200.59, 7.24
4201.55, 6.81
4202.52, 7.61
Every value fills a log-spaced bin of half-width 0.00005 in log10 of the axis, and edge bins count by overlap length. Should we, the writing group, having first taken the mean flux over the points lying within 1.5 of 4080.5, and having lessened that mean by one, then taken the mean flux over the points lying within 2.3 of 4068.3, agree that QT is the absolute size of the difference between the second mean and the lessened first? 1.6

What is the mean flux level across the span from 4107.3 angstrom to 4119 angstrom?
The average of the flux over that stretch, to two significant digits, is 7.7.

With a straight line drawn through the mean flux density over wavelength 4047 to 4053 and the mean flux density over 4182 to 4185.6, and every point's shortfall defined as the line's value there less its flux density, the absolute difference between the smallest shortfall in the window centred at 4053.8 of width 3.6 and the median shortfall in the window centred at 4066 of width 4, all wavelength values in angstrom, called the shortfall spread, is 2.2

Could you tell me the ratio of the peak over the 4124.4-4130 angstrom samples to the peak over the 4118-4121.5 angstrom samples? 0.96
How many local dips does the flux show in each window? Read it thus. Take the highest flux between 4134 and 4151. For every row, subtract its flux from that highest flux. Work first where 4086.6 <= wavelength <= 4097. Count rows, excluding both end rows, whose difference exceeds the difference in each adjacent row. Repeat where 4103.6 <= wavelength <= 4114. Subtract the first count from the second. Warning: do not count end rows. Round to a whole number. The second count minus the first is 0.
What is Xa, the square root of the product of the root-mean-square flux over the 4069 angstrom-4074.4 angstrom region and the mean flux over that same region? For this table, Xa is 7.2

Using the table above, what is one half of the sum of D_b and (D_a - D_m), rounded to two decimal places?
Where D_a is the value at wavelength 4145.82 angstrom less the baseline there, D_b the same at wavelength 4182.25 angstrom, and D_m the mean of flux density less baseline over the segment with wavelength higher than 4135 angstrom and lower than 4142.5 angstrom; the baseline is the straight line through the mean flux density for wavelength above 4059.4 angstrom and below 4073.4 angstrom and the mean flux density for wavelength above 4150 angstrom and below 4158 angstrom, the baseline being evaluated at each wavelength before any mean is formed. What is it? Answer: -0.89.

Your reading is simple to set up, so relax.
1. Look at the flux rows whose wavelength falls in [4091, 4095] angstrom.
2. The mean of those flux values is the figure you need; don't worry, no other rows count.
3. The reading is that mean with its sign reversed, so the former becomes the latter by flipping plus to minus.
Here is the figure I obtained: -7.3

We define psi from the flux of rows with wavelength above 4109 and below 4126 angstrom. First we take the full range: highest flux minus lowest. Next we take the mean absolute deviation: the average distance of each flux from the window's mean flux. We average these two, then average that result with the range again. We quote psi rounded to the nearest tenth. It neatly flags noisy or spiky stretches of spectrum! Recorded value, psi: 2.2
